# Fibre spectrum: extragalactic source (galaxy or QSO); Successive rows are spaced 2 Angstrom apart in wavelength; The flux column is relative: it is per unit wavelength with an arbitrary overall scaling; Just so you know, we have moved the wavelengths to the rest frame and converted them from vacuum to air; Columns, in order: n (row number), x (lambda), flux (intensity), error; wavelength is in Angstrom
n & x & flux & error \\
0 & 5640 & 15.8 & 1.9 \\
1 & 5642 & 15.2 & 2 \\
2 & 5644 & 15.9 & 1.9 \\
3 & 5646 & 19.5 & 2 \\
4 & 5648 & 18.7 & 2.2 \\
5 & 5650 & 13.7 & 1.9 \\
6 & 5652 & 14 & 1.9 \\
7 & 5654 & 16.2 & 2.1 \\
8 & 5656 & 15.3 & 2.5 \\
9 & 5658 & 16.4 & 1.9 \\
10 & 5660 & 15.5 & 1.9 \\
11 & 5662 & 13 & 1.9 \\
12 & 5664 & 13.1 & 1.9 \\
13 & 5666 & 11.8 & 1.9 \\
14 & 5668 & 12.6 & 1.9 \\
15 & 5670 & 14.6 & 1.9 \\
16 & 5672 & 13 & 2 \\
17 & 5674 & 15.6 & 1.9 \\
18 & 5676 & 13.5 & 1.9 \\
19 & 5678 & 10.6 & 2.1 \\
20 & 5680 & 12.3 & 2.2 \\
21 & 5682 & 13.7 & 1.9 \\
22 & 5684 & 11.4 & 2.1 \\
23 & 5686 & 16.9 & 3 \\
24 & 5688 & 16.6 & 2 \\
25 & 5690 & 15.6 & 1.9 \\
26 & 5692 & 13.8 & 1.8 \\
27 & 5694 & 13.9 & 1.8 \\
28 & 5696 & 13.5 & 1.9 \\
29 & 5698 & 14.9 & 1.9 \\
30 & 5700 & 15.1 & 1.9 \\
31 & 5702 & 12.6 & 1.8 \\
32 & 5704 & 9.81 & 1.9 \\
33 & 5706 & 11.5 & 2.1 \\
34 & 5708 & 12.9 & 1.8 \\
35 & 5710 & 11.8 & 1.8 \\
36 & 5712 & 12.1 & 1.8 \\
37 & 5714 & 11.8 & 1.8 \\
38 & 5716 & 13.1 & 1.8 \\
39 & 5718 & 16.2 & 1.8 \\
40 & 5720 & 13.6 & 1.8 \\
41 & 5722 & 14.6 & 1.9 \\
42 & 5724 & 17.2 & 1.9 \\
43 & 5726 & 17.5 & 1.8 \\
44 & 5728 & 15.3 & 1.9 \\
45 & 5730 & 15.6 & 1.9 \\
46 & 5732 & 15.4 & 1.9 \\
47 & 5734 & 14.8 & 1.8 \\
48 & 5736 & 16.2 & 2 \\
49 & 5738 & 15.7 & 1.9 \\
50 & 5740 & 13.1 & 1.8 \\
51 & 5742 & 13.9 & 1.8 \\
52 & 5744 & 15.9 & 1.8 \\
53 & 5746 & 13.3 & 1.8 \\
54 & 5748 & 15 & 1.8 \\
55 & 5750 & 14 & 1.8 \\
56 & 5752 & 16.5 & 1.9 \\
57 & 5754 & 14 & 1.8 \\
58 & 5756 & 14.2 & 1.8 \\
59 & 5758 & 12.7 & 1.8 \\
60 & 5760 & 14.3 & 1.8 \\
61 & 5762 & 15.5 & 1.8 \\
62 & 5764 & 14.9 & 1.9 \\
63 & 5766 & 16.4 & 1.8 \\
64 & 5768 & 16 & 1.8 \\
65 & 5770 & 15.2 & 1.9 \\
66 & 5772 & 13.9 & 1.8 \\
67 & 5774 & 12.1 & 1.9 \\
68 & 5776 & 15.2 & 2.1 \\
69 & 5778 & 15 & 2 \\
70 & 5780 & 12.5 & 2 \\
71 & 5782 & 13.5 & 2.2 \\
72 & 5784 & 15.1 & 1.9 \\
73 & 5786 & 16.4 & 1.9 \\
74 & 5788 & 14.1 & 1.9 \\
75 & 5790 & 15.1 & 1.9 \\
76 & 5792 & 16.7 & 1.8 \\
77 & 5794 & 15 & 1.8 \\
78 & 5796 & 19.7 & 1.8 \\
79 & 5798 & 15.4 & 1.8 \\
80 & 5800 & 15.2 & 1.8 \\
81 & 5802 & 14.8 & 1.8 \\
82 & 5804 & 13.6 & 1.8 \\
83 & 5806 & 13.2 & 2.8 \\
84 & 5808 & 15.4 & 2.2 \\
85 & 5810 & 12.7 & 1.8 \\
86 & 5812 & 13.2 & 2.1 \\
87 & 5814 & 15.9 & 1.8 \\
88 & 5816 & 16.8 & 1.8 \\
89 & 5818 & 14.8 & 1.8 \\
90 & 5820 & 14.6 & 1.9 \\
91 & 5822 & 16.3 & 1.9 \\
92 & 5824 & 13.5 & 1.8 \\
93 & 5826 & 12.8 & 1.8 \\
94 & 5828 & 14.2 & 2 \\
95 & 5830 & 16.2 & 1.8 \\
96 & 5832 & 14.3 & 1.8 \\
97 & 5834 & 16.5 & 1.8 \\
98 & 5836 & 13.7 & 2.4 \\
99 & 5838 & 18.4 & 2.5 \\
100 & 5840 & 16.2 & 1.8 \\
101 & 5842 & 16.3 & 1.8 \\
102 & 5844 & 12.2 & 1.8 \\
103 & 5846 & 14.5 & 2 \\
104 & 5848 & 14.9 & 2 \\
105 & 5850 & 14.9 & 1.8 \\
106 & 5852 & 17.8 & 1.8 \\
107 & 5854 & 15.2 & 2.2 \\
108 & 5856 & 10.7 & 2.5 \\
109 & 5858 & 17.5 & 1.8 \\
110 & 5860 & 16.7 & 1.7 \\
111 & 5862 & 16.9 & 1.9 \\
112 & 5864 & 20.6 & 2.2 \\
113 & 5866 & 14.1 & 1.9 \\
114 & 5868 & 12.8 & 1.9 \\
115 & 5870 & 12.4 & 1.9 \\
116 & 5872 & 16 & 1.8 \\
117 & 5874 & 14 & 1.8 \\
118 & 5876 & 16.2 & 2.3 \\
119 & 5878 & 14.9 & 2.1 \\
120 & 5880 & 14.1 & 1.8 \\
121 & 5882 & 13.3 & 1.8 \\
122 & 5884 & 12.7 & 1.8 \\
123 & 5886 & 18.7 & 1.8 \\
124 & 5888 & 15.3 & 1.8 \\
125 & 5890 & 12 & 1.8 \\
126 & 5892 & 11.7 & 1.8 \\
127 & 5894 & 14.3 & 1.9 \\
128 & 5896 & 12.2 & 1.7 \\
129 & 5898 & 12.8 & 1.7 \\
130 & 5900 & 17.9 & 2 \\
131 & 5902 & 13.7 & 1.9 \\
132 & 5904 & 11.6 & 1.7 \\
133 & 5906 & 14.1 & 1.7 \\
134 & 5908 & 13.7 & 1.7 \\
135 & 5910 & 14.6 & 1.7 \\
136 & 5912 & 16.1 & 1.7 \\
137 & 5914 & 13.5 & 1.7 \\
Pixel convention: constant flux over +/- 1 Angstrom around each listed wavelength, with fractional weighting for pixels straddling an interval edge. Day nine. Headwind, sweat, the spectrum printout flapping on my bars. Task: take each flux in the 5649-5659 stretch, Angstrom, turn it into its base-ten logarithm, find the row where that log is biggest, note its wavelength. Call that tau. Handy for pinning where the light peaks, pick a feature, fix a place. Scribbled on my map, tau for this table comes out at 5658 Angstrom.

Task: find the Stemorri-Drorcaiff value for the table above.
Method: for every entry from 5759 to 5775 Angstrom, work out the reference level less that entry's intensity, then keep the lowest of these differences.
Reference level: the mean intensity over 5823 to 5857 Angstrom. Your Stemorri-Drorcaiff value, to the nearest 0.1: -1.6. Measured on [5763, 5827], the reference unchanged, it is -4.9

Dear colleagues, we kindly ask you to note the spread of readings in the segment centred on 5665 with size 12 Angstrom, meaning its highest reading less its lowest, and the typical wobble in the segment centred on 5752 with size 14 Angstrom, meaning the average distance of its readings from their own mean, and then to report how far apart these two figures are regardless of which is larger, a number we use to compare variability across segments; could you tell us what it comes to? 2.8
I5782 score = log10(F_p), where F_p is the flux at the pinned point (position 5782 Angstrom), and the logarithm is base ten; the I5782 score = 1.13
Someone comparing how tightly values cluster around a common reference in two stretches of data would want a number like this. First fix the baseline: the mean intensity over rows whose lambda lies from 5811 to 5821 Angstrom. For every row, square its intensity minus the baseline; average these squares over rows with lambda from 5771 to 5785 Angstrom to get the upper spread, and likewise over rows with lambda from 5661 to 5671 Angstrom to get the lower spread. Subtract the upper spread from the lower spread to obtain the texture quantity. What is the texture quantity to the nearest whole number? 2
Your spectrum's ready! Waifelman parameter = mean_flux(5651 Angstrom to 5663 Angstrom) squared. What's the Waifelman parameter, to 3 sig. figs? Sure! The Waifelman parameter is 227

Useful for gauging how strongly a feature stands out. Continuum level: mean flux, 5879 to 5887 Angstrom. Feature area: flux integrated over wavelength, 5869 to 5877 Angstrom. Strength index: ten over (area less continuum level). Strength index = 0.0976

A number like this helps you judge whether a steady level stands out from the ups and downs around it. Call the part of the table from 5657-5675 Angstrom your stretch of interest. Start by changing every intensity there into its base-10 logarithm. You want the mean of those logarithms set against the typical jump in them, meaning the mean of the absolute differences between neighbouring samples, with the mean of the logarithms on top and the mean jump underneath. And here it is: 25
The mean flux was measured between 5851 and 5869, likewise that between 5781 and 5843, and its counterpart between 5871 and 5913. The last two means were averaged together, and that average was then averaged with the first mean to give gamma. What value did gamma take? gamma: 15.3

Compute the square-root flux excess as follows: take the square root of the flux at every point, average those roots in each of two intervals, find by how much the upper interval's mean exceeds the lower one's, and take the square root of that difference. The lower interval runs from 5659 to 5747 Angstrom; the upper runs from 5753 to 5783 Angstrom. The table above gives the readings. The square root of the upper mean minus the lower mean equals 0.24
